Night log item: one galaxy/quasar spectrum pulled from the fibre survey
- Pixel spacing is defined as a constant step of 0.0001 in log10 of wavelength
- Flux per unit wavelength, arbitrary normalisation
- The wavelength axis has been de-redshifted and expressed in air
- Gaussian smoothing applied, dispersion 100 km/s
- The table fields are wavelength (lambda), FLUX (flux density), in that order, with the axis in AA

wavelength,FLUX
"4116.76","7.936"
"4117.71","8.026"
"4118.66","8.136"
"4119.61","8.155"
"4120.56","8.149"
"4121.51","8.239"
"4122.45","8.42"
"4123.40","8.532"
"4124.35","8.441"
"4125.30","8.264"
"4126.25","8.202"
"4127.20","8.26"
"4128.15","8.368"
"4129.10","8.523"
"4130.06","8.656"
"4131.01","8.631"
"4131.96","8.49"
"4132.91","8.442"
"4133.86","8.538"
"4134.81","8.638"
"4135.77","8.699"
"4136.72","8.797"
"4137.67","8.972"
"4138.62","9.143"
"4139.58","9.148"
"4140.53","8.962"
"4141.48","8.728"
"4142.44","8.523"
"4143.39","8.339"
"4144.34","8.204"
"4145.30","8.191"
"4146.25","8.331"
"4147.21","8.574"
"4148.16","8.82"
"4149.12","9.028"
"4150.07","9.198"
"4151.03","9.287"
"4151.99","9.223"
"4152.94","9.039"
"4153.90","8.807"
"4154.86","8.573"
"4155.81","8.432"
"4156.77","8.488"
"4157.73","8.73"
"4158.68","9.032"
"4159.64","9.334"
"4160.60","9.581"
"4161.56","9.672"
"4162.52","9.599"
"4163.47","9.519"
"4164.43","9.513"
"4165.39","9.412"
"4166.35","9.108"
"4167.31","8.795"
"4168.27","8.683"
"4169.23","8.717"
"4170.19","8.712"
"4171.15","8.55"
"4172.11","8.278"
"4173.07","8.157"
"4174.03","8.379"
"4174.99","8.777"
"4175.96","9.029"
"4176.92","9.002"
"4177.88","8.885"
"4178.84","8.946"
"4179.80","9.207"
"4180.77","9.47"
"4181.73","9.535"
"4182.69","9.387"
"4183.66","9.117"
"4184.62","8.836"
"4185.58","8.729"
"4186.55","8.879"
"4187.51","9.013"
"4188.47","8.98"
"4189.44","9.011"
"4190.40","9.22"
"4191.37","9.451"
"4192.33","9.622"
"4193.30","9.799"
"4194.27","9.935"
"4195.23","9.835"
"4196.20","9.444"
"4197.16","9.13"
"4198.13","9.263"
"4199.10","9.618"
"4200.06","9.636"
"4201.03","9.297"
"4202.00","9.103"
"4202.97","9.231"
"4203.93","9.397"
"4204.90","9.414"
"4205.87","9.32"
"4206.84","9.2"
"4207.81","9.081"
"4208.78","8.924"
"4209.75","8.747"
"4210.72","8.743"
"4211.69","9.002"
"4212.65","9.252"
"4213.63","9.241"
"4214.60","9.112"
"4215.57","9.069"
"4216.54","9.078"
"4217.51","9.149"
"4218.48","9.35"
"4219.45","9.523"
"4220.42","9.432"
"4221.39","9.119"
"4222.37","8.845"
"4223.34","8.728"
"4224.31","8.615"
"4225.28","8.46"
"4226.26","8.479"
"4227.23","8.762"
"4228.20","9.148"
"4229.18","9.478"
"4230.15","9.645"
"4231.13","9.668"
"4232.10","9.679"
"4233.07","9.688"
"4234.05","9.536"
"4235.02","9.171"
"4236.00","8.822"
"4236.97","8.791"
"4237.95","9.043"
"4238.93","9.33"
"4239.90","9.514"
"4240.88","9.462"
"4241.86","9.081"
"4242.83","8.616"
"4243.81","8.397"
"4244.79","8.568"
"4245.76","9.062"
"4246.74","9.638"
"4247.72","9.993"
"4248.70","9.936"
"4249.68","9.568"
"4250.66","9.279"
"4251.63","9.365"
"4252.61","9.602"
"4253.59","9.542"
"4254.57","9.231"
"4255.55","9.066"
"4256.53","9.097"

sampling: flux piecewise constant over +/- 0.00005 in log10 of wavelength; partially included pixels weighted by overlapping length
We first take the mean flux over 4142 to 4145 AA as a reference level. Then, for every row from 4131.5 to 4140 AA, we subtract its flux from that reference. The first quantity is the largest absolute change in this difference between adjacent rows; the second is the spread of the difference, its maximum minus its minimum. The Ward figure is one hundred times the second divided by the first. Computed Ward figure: 403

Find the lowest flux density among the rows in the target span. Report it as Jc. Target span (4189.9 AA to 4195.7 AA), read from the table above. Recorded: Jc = 9.22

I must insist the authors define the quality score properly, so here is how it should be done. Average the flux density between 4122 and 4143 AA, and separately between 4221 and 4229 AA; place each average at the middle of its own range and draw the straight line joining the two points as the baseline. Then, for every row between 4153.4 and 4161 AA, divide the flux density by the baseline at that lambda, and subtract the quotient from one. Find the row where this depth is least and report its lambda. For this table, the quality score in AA 4160.60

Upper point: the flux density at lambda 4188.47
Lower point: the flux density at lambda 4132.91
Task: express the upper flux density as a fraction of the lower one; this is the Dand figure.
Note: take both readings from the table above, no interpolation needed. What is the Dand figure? 1.06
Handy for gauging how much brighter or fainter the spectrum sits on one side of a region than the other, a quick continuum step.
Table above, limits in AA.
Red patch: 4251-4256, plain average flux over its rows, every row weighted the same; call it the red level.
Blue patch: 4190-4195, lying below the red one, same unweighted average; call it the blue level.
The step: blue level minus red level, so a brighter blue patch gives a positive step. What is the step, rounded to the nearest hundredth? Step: 0.24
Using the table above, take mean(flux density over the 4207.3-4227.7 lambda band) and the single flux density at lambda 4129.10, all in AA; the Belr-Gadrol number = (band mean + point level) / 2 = 8.8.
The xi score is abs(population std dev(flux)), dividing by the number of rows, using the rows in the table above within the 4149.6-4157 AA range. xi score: 0.33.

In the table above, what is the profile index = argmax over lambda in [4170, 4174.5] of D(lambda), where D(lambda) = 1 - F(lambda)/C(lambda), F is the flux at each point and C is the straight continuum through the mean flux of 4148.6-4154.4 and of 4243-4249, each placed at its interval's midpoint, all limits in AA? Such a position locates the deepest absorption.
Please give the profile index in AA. 4173.07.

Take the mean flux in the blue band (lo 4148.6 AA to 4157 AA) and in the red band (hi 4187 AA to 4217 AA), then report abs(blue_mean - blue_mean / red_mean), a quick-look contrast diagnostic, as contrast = 7.94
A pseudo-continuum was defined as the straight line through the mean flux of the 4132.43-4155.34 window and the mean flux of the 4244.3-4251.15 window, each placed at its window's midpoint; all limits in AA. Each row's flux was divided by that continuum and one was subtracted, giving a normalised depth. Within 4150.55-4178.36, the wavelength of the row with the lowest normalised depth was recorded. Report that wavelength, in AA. 4173.07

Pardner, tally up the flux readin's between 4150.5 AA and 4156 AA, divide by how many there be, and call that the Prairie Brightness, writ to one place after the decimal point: 8.9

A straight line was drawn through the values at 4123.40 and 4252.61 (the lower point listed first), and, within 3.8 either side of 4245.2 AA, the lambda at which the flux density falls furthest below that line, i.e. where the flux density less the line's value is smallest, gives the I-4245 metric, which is 4243.81 AA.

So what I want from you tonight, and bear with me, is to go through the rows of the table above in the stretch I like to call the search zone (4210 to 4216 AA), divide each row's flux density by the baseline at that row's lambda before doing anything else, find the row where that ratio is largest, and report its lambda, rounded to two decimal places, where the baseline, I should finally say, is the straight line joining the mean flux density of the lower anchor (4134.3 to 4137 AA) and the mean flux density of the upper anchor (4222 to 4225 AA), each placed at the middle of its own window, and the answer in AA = 4212.65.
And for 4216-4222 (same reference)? 4219.45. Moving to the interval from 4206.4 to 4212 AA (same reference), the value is 4206.84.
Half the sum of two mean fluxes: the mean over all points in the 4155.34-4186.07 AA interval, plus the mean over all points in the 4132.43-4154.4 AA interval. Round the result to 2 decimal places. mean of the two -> 8.88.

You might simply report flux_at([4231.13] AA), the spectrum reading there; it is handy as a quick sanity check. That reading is 9.668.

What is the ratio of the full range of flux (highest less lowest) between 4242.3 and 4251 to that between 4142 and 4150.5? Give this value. 1.6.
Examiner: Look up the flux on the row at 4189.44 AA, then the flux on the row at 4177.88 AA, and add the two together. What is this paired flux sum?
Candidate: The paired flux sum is 17.90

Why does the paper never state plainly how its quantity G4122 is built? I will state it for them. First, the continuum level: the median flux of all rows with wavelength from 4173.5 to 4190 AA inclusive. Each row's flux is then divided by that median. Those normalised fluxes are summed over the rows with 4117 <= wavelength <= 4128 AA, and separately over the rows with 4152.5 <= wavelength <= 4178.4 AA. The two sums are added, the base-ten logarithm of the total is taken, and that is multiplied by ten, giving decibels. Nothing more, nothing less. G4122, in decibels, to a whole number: 16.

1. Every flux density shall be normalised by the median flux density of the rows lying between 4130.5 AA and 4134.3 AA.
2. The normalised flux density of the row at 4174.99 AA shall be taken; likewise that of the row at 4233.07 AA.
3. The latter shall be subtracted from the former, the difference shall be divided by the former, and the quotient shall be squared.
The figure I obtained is 0.0108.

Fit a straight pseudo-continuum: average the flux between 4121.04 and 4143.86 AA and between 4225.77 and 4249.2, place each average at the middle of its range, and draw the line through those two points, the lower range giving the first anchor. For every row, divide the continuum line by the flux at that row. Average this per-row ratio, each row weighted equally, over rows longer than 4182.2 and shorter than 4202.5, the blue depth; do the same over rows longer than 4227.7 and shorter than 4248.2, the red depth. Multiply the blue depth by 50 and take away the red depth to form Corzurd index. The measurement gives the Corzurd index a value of 47.2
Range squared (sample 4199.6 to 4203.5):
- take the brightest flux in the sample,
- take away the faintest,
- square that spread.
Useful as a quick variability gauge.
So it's 0.28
